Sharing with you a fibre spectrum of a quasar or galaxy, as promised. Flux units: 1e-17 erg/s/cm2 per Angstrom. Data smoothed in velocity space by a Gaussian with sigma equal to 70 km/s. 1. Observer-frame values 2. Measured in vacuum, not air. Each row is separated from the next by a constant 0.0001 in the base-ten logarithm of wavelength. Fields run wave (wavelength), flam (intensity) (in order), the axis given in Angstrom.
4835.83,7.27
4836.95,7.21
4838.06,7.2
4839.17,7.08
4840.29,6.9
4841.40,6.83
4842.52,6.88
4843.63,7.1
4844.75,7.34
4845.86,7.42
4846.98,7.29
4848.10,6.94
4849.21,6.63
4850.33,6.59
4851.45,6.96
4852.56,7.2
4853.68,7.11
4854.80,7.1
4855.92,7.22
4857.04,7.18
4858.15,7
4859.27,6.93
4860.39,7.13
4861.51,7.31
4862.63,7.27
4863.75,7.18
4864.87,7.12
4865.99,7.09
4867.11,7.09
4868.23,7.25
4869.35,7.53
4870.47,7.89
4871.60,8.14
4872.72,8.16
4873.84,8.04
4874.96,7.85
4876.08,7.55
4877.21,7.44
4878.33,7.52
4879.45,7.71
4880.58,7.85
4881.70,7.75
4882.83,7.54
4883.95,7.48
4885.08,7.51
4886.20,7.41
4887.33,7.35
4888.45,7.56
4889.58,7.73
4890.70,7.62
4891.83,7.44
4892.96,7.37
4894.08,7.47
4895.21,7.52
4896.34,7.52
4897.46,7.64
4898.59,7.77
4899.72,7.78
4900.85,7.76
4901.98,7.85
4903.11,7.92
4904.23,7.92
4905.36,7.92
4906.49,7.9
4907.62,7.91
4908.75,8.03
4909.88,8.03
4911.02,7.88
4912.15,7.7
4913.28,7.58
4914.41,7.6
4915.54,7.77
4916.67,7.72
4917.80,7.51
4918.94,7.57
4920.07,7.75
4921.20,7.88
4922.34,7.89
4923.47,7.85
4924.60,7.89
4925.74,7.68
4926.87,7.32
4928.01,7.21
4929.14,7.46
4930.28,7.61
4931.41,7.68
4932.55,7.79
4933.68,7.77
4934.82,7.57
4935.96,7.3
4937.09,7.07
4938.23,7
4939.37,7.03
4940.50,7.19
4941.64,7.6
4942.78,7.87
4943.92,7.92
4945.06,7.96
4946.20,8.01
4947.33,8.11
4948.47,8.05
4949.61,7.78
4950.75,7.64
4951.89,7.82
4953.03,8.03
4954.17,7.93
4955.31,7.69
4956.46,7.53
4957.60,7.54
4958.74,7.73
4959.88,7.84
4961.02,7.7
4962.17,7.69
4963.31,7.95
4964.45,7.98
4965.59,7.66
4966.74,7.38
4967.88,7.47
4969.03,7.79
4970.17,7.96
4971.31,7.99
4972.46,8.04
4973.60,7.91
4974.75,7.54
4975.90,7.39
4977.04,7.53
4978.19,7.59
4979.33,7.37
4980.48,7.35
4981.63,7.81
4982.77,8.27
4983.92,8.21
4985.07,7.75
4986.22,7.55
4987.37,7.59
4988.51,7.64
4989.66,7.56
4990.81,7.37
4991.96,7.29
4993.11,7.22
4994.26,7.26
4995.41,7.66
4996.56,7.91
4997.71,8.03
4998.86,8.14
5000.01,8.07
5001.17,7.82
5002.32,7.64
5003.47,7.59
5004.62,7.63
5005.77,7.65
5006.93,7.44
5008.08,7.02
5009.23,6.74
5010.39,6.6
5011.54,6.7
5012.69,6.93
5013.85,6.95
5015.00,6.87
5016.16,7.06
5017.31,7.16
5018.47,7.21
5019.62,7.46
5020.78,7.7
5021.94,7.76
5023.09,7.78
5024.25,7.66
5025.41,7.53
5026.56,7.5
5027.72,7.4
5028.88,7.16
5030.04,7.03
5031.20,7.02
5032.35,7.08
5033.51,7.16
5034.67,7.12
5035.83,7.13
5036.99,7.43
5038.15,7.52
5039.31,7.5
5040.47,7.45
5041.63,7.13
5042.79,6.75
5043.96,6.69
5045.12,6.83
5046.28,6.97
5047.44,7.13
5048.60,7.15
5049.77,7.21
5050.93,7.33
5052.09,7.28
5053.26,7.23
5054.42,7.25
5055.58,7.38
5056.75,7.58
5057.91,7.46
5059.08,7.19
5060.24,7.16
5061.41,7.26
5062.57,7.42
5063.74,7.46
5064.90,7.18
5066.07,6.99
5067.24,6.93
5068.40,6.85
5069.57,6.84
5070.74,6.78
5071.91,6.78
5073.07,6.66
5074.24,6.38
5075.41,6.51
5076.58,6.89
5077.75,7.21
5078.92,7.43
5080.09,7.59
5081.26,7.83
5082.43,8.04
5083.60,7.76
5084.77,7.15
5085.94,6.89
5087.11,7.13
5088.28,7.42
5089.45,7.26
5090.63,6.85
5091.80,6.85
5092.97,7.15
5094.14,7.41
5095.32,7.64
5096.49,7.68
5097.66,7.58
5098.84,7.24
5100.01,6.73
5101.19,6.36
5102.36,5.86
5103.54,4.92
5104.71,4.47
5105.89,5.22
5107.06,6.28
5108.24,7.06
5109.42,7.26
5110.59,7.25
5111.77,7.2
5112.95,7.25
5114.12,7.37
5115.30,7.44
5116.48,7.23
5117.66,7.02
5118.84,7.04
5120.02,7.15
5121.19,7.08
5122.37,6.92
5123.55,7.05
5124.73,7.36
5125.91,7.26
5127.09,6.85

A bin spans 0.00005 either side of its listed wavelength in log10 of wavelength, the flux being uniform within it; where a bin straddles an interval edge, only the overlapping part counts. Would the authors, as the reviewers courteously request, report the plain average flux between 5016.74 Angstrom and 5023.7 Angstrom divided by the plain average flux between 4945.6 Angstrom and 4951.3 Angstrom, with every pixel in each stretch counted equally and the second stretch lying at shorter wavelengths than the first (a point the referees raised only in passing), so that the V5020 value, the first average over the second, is 0.95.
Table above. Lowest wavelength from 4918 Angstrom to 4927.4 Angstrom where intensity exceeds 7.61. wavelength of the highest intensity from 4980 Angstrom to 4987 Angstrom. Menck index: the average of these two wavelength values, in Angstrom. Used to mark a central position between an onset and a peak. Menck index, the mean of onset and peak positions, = 4951.4 Angstrom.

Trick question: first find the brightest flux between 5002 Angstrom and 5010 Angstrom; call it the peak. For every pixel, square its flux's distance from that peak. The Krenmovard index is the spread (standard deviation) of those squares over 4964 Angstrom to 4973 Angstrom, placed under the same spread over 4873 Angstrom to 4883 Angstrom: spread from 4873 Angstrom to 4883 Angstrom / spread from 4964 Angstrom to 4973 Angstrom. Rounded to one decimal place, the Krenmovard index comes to 0.9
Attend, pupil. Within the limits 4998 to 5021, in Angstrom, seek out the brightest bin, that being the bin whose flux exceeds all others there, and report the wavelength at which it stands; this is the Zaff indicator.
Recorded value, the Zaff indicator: 4998.86 Angstrom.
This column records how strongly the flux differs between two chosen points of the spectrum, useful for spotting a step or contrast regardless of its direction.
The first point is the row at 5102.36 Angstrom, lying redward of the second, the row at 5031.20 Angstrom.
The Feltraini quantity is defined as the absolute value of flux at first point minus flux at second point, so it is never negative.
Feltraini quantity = 1.2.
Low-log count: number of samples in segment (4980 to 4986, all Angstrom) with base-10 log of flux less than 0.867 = 1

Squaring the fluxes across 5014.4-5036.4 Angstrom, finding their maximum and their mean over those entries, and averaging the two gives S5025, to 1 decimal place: 57.0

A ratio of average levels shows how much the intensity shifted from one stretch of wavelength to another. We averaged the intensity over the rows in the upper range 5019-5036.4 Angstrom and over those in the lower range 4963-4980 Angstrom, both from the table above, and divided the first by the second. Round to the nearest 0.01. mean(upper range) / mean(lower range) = 0.96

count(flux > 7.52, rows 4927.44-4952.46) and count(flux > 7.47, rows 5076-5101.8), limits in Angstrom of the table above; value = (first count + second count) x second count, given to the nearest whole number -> 154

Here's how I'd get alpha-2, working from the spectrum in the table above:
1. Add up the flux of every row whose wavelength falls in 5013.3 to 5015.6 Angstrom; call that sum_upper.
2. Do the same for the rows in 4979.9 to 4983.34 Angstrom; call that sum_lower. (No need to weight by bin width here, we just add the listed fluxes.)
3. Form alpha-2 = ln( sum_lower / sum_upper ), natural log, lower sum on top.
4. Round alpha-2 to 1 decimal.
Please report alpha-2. 0.5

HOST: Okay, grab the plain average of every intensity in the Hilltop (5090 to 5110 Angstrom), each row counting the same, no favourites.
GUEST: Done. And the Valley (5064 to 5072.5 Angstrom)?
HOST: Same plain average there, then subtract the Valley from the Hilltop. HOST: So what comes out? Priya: -0.3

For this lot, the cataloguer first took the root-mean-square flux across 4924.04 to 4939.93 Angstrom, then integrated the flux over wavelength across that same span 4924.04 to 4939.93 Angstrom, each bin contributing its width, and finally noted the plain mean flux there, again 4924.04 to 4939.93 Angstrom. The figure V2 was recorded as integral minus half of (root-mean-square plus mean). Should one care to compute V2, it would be 111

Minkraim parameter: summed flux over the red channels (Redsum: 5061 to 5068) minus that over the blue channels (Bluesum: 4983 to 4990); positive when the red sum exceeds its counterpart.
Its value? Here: -3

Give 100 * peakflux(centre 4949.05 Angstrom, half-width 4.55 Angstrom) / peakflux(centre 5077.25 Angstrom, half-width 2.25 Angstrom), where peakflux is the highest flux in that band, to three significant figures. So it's 109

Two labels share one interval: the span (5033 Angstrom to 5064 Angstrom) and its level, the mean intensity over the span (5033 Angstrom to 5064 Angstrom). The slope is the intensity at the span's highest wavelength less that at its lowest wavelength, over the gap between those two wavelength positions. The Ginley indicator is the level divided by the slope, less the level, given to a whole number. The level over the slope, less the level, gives 721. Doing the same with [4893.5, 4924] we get 593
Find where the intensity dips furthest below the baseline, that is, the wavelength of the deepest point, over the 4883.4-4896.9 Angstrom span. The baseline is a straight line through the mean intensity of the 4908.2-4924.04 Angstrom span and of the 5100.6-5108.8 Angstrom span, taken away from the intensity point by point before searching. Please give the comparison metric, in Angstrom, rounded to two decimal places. 4887.33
